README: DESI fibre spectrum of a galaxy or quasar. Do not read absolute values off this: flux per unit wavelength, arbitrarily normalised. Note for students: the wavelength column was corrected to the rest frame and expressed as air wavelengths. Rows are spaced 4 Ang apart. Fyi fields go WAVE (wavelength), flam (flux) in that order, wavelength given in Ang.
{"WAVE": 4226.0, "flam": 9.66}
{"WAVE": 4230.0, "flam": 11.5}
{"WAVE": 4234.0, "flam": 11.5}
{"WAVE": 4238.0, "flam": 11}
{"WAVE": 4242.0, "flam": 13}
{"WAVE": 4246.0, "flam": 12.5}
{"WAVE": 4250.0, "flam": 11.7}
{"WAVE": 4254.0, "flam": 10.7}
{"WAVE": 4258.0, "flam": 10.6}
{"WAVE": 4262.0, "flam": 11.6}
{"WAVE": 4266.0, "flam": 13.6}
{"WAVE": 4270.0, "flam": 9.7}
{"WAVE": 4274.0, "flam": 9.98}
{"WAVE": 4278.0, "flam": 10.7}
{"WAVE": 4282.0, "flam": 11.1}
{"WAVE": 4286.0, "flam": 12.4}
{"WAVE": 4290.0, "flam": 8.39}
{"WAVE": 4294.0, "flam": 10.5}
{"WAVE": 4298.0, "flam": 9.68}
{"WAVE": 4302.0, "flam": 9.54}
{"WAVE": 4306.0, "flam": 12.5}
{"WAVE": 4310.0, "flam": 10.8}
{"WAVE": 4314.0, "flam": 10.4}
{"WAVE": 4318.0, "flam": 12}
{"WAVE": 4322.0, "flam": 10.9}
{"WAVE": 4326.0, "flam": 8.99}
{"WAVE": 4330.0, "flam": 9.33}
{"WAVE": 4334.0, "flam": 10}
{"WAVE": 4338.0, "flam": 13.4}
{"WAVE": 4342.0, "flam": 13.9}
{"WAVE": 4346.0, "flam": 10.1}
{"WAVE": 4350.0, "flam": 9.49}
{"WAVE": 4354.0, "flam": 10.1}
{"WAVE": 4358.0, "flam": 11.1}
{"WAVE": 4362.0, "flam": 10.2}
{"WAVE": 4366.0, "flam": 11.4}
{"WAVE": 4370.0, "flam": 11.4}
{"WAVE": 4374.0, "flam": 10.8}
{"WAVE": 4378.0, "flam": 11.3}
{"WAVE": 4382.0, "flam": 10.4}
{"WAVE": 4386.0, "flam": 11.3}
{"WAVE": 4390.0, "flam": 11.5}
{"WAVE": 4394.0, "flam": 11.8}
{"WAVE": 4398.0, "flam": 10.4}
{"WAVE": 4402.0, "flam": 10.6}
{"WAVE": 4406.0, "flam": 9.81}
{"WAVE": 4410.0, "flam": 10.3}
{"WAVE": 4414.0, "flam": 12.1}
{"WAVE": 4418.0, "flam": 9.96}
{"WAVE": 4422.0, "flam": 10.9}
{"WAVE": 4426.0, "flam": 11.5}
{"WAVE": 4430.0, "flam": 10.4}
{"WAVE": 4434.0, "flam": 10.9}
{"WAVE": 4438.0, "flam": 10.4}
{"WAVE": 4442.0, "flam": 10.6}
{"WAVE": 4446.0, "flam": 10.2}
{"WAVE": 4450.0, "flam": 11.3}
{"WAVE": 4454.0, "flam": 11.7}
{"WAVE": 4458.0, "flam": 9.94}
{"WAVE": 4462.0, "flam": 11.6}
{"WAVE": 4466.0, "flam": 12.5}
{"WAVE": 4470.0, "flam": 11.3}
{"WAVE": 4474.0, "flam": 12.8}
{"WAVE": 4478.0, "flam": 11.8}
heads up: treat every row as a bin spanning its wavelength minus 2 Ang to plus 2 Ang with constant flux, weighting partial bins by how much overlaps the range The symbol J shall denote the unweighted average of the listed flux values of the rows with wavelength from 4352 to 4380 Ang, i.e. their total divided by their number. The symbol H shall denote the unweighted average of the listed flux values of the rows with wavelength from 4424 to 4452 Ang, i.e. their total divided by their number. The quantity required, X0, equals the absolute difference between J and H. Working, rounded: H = 10.8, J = 10.9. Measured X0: 0.14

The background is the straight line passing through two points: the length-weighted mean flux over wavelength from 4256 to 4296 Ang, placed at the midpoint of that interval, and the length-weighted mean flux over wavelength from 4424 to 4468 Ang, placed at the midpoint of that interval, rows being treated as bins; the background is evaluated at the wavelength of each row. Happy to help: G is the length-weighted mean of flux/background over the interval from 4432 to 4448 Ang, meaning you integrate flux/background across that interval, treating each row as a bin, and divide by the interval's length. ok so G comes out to 0.96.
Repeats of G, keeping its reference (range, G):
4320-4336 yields 0.90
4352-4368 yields 0.98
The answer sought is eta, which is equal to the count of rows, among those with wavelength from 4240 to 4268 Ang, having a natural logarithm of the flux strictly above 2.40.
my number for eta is 5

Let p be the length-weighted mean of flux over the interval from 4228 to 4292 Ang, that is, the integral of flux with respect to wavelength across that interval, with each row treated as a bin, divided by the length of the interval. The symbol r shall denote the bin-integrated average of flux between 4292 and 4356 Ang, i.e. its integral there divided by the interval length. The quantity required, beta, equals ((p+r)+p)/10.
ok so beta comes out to 3.32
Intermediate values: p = 11.2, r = 10.7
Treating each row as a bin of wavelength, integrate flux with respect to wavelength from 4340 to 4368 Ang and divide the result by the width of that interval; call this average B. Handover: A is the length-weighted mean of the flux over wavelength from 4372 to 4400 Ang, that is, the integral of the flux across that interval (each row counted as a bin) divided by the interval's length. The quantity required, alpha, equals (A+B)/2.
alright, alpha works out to 11.0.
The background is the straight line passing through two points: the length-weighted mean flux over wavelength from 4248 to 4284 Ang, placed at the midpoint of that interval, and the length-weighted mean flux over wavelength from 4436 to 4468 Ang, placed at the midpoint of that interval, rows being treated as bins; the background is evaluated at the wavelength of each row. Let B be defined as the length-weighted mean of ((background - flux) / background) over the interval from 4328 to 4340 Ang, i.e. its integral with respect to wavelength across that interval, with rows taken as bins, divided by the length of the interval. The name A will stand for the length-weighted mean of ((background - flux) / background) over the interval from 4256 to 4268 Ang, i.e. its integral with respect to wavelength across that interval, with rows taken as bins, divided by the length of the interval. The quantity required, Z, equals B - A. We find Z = 0.09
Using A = -0.08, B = 0.013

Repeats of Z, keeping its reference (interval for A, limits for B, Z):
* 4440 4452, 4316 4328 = 0.01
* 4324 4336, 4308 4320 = -0.15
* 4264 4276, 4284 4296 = 0.06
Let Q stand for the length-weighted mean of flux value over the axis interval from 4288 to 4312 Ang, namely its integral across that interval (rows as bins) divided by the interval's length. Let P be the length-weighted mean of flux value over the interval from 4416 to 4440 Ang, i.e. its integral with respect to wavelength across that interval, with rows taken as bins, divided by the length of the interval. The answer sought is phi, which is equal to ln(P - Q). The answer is -0.8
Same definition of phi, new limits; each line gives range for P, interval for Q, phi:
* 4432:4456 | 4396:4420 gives -1.1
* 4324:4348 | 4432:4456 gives -2.3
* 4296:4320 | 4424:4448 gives -1.9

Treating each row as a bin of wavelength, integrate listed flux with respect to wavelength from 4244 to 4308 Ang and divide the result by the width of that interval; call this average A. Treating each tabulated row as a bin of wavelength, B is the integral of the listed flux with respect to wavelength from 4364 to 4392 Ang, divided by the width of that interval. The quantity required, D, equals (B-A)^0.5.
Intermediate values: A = 10.9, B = 11.2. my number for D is 0.46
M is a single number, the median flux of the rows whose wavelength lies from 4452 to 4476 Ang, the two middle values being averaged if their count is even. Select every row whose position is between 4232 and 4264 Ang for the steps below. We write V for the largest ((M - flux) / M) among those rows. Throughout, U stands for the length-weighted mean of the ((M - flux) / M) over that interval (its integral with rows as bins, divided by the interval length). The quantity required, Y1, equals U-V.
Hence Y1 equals -0.08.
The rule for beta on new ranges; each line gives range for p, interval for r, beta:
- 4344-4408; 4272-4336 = 3.19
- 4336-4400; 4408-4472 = 3.33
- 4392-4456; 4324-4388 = 3.24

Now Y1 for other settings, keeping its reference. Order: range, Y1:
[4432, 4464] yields -0.08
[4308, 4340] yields -0.15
